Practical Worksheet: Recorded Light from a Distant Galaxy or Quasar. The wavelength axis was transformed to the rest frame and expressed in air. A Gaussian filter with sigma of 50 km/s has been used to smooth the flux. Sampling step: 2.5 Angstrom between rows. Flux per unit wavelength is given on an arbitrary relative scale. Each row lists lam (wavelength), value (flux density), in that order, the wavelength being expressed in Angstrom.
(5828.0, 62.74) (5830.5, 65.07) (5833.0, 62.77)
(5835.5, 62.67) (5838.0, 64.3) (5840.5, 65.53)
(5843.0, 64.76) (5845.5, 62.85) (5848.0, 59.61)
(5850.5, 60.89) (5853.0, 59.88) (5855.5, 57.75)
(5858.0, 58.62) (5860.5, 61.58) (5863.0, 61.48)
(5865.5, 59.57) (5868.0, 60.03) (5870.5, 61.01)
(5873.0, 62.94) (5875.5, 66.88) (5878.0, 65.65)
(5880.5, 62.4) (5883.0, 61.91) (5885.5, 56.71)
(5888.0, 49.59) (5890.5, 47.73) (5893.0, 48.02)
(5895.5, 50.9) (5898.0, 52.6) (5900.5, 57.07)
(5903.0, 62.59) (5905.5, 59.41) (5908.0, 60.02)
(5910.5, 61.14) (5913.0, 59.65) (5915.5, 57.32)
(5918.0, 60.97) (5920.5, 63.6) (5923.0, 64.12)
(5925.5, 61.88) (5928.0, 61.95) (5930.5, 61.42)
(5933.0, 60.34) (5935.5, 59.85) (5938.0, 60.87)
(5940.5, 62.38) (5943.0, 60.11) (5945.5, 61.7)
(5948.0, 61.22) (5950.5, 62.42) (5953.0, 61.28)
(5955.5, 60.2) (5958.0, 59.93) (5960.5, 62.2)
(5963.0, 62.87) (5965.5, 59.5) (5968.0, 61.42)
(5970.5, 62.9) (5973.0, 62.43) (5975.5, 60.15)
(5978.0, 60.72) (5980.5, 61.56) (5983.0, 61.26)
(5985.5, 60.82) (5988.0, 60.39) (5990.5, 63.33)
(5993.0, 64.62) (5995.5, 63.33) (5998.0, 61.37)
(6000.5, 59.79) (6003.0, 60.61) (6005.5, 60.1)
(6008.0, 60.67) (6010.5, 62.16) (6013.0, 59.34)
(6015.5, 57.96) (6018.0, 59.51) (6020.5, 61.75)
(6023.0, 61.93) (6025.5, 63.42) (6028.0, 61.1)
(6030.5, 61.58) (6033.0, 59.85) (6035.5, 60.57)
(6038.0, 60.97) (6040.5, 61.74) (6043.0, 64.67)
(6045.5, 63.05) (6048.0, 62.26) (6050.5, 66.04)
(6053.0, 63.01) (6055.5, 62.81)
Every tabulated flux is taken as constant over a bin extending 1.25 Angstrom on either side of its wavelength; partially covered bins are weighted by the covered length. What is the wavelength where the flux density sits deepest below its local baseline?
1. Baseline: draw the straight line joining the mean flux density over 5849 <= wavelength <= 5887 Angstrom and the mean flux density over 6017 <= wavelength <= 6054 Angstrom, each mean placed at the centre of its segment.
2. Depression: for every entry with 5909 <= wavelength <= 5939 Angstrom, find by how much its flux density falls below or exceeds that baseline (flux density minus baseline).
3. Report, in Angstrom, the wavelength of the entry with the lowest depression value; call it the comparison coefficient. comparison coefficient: 5915.5 Angstrom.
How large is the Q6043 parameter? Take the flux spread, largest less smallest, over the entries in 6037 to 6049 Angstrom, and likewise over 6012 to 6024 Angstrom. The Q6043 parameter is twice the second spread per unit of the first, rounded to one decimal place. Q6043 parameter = 2.1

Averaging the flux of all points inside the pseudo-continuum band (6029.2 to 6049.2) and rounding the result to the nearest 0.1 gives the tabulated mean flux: 61.8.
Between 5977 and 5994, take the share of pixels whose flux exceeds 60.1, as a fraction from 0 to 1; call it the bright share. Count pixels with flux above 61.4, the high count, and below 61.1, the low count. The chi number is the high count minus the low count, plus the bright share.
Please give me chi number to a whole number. 1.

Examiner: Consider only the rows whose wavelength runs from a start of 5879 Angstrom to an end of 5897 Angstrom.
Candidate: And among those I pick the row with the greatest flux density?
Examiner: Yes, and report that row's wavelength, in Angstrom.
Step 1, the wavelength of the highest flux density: 5880.5 Angstrom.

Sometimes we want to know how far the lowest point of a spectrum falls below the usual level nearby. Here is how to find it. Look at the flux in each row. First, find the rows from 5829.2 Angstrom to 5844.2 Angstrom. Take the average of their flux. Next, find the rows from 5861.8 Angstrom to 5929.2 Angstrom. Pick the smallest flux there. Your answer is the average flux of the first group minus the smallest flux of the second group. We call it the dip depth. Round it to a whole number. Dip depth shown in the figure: 16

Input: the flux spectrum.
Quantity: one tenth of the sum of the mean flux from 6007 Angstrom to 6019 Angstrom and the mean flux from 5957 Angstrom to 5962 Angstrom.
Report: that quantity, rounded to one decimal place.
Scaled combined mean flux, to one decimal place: 12.1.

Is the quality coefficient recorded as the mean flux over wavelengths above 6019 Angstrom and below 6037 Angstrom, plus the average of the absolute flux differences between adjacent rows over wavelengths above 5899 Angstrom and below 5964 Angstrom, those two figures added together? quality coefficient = 63.0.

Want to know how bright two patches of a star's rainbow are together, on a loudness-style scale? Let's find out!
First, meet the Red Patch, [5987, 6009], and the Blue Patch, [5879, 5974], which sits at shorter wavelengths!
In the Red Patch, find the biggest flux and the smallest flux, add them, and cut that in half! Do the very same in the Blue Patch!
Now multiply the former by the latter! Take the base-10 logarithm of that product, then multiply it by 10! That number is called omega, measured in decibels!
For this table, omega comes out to 35.4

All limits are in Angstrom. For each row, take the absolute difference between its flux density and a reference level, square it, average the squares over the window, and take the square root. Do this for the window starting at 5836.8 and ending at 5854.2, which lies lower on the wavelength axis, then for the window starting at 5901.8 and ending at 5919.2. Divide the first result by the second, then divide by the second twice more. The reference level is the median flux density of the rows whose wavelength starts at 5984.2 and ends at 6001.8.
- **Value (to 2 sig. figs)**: 0.34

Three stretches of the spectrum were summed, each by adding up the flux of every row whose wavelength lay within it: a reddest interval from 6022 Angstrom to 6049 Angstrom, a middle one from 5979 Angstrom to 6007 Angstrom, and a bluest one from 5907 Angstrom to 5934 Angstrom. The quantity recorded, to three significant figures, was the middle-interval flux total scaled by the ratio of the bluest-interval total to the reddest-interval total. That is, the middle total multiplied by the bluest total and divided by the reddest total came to 669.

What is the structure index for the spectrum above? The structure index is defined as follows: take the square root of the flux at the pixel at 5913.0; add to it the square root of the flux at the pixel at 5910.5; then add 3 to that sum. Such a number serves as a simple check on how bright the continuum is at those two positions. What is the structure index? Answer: 18.5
